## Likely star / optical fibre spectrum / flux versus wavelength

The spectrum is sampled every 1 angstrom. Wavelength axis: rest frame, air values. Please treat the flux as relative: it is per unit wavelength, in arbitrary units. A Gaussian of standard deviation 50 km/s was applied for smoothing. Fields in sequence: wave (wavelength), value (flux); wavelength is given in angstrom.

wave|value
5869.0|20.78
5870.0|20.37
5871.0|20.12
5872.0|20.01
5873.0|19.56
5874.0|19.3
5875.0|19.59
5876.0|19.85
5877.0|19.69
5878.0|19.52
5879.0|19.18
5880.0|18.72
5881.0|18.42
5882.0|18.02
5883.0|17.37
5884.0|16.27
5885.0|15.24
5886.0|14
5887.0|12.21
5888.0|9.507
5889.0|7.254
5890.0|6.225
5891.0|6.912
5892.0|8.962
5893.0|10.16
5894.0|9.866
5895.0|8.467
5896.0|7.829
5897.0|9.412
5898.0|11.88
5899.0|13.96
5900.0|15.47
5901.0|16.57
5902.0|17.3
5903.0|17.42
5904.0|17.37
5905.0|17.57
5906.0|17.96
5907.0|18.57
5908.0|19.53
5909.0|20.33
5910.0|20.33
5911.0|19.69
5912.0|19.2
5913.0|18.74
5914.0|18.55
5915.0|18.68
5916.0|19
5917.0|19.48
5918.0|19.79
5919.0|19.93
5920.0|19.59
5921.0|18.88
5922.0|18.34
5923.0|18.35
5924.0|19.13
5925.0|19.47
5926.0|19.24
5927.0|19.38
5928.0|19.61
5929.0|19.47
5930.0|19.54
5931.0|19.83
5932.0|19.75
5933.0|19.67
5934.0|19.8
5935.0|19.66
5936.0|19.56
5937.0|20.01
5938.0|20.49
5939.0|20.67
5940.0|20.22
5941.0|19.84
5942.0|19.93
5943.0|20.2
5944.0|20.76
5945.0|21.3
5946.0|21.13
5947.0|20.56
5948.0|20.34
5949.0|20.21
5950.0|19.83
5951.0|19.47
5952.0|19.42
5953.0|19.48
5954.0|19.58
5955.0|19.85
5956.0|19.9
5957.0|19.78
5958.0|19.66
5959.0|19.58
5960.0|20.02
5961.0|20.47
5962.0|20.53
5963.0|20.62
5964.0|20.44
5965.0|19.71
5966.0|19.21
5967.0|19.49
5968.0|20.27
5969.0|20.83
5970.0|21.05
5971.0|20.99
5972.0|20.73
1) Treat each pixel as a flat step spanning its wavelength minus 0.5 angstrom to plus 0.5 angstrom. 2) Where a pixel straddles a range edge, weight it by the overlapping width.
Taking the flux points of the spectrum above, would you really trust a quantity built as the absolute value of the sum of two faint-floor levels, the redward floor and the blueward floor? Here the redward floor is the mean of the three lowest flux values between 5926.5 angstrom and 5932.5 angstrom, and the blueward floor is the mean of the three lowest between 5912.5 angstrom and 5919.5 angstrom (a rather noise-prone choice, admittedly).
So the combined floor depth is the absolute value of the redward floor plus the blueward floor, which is 38.1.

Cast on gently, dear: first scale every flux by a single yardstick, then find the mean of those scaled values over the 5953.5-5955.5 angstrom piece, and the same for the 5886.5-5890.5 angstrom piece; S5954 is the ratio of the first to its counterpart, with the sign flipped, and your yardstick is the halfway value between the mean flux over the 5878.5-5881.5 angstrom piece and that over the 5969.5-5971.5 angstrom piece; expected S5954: -2.24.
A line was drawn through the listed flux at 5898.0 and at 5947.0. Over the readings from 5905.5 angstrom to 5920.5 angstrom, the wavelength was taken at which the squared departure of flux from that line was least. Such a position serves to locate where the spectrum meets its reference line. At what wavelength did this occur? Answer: 5915.0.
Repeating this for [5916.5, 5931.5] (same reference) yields 5930.0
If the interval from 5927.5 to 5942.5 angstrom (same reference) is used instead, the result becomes 5942.0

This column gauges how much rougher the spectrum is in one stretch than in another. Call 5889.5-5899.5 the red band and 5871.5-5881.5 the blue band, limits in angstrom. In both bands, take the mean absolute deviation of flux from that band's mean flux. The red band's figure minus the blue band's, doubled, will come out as 2.6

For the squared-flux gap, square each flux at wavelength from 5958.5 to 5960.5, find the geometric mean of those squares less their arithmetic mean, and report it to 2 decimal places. -0.10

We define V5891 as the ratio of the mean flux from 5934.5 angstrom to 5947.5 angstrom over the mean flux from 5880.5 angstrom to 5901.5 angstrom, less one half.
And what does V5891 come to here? 1.18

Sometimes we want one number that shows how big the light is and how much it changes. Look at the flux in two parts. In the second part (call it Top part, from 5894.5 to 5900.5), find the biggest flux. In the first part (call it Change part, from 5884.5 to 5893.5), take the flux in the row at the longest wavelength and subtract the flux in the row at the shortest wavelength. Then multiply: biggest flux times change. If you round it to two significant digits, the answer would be -79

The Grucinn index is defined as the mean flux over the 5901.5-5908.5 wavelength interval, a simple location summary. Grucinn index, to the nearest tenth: 18.0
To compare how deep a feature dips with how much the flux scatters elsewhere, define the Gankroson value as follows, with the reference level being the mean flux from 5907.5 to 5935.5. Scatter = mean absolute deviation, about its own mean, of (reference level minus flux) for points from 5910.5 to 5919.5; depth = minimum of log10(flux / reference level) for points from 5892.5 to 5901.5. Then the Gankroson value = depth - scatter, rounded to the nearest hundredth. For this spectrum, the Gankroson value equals -0.83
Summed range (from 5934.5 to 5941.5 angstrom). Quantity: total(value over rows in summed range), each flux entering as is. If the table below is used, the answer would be 140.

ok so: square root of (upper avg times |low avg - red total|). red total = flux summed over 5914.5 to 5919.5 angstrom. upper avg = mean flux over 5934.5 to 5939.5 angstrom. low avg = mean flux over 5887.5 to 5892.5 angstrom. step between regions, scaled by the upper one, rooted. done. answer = 42.3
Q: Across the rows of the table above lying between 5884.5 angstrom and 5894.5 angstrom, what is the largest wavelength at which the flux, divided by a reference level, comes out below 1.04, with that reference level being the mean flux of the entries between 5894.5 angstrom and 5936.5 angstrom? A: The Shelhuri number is 5894.0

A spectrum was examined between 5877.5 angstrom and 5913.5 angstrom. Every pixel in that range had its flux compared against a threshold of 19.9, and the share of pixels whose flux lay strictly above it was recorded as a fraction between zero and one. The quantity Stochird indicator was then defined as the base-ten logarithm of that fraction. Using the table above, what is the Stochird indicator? -1.3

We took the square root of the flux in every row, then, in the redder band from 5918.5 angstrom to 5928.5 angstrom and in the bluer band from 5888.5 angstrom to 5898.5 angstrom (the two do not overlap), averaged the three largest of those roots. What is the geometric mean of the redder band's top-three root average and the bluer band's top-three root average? 3.8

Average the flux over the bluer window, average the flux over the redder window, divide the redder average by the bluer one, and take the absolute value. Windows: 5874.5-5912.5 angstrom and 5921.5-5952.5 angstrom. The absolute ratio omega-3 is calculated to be 1.31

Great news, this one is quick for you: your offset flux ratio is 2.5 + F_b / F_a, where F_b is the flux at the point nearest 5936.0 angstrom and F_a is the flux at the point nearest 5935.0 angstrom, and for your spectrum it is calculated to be 3.49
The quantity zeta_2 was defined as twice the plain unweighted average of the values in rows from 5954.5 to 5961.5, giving 39.8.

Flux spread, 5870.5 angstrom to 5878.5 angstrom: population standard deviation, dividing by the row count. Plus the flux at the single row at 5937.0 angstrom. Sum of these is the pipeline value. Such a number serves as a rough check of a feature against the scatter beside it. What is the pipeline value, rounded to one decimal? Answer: 20.3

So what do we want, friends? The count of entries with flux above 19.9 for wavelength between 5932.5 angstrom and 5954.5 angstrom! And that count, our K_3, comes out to 12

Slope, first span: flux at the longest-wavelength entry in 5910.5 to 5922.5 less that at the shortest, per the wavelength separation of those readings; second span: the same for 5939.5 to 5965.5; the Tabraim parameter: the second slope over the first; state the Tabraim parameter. 0.2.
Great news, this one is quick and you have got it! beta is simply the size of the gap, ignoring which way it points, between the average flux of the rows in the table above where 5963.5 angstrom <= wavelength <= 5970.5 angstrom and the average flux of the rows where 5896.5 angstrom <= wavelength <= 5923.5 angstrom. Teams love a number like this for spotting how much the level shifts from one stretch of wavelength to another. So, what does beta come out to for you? 2.3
